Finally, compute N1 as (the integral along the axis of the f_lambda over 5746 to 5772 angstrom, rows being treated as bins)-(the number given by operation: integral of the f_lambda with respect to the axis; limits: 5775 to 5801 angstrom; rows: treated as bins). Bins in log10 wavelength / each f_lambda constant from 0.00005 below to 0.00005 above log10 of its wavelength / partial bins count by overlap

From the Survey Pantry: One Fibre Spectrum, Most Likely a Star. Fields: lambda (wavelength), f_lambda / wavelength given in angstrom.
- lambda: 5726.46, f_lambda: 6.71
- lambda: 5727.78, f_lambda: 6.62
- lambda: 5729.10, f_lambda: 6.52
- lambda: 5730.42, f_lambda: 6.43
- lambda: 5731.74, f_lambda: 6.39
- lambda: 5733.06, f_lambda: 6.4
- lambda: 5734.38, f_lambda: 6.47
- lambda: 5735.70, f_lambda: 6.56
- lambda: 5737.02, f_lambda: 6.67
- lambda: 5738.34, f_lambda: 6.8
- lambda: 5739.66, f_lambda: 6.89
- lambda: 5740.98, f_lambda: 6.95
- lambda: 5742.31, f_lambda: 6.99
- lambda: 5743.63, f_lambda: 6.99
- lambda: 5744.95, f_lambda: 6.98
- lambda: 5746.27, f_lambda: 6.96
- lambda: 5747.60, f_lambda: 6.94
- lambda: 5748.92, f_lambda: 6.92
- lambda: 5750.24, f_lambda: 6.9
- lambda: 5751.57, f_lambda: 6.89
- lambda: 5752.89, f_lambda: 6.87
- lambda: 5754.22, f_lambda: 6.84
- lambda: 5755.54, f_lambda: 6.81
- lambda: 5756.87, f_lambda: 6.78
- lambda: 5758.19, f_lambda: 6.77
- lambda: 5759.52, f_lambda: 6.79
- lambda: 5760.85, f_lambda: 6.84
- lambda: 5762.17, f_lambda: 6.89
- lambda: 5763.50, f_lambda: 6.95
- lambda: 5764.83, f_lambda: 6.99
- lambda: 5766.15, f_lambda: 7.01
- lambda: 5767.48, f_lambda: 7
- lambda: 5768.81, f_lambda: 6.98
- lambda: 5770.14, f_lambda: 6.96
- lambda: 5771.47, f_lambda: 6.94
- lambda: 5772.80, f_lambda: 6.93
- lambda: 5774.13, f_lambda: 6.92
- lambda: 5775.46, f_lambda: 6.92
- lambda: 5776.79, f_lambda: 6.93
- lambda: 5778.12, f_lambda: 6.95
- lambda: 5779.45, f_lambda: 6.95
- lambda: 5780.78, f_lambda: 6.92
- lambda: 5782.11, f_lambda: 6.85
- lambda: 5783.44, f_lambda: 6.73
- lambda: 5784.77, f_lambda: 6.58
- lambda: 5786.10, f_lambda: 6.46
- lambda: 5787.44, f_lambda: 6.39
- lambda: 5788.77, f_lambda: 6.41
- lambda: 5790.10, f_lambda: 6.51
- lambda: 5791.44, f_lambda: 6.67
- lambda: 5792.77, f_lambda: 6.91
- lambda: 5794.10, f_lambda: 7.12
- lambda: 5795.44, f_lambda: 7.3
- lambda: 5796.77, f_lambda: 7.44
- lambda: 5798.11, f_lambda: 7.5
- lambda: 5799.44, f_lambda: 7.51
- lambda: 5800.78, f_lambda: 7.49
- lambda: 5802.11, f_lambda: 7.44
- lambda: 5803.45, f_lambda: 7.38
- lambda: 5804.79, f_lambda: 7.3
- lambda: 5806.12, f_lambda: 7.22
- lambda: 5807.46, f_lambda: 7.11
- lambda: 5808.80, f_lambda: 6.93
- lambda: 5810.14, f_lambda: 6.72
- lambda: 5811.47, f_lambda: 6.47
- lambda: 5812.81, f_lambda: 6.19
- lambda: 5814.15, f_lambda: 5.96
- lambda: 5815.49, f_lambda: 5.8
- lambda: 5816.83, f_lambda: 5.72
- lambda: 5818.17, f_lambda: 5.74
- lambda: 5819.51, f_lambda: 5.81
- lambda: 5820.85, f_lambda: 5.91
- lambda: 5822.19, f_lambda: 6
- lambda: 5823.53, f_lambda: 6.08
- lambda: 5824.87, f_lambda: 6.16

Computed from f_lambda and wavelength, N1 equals -1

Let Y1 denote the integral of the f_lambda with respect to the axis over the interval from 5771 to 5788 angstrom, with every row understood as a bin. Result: 116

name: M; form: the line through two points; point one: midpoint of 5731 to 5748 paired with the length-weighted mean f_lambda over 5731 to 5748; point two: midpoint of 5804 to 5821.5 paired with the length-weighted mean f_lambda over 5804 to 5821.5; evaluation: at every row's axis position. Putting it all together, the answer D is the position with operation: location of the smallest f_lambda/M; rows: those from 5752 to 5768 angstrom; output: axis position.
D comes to 5758.19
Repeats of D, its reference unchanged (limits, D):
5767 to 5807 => 5787.44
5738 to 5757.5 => 5738.34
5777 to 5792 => 5787.44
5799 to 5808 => 5807.46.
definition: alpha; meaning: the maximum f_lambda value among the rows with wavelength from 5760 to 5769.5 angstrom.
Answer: 7.01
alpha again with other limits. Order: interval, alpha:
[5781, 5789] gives 6.85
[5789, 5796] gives 7.3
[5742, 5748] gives 6.99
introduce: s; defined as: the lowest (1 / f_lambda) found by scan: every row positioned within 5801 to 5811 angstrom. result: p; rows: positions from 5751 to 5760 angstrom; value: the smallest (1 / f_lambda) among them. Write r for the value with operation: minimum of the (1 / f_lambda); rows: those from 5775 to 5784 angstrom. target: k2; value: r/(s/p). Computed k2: 0.155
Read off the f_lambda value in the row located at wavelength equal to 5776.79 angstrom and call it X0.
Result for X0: 6.93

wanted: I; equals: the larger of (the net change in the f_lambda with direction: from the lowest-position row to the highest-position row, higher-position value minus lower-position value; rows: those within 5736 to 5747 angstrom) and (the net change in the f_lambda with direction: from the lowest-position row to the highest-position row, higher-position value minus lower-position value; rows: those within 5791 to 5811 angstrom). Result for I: 0.3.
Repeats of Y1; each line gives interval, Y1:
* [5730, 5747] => 114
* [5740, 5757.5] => 121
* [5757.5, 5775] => 121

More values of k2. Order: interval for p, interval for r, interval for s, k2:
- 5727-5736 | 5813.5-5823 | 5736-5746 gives 0.176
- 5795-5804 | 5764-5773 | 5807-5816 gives 0.135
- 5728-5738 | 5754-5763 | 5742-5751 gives 0.152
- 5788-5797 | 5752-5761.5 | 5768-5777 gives 0.137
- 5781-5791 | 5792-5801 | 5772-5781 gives 0.135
